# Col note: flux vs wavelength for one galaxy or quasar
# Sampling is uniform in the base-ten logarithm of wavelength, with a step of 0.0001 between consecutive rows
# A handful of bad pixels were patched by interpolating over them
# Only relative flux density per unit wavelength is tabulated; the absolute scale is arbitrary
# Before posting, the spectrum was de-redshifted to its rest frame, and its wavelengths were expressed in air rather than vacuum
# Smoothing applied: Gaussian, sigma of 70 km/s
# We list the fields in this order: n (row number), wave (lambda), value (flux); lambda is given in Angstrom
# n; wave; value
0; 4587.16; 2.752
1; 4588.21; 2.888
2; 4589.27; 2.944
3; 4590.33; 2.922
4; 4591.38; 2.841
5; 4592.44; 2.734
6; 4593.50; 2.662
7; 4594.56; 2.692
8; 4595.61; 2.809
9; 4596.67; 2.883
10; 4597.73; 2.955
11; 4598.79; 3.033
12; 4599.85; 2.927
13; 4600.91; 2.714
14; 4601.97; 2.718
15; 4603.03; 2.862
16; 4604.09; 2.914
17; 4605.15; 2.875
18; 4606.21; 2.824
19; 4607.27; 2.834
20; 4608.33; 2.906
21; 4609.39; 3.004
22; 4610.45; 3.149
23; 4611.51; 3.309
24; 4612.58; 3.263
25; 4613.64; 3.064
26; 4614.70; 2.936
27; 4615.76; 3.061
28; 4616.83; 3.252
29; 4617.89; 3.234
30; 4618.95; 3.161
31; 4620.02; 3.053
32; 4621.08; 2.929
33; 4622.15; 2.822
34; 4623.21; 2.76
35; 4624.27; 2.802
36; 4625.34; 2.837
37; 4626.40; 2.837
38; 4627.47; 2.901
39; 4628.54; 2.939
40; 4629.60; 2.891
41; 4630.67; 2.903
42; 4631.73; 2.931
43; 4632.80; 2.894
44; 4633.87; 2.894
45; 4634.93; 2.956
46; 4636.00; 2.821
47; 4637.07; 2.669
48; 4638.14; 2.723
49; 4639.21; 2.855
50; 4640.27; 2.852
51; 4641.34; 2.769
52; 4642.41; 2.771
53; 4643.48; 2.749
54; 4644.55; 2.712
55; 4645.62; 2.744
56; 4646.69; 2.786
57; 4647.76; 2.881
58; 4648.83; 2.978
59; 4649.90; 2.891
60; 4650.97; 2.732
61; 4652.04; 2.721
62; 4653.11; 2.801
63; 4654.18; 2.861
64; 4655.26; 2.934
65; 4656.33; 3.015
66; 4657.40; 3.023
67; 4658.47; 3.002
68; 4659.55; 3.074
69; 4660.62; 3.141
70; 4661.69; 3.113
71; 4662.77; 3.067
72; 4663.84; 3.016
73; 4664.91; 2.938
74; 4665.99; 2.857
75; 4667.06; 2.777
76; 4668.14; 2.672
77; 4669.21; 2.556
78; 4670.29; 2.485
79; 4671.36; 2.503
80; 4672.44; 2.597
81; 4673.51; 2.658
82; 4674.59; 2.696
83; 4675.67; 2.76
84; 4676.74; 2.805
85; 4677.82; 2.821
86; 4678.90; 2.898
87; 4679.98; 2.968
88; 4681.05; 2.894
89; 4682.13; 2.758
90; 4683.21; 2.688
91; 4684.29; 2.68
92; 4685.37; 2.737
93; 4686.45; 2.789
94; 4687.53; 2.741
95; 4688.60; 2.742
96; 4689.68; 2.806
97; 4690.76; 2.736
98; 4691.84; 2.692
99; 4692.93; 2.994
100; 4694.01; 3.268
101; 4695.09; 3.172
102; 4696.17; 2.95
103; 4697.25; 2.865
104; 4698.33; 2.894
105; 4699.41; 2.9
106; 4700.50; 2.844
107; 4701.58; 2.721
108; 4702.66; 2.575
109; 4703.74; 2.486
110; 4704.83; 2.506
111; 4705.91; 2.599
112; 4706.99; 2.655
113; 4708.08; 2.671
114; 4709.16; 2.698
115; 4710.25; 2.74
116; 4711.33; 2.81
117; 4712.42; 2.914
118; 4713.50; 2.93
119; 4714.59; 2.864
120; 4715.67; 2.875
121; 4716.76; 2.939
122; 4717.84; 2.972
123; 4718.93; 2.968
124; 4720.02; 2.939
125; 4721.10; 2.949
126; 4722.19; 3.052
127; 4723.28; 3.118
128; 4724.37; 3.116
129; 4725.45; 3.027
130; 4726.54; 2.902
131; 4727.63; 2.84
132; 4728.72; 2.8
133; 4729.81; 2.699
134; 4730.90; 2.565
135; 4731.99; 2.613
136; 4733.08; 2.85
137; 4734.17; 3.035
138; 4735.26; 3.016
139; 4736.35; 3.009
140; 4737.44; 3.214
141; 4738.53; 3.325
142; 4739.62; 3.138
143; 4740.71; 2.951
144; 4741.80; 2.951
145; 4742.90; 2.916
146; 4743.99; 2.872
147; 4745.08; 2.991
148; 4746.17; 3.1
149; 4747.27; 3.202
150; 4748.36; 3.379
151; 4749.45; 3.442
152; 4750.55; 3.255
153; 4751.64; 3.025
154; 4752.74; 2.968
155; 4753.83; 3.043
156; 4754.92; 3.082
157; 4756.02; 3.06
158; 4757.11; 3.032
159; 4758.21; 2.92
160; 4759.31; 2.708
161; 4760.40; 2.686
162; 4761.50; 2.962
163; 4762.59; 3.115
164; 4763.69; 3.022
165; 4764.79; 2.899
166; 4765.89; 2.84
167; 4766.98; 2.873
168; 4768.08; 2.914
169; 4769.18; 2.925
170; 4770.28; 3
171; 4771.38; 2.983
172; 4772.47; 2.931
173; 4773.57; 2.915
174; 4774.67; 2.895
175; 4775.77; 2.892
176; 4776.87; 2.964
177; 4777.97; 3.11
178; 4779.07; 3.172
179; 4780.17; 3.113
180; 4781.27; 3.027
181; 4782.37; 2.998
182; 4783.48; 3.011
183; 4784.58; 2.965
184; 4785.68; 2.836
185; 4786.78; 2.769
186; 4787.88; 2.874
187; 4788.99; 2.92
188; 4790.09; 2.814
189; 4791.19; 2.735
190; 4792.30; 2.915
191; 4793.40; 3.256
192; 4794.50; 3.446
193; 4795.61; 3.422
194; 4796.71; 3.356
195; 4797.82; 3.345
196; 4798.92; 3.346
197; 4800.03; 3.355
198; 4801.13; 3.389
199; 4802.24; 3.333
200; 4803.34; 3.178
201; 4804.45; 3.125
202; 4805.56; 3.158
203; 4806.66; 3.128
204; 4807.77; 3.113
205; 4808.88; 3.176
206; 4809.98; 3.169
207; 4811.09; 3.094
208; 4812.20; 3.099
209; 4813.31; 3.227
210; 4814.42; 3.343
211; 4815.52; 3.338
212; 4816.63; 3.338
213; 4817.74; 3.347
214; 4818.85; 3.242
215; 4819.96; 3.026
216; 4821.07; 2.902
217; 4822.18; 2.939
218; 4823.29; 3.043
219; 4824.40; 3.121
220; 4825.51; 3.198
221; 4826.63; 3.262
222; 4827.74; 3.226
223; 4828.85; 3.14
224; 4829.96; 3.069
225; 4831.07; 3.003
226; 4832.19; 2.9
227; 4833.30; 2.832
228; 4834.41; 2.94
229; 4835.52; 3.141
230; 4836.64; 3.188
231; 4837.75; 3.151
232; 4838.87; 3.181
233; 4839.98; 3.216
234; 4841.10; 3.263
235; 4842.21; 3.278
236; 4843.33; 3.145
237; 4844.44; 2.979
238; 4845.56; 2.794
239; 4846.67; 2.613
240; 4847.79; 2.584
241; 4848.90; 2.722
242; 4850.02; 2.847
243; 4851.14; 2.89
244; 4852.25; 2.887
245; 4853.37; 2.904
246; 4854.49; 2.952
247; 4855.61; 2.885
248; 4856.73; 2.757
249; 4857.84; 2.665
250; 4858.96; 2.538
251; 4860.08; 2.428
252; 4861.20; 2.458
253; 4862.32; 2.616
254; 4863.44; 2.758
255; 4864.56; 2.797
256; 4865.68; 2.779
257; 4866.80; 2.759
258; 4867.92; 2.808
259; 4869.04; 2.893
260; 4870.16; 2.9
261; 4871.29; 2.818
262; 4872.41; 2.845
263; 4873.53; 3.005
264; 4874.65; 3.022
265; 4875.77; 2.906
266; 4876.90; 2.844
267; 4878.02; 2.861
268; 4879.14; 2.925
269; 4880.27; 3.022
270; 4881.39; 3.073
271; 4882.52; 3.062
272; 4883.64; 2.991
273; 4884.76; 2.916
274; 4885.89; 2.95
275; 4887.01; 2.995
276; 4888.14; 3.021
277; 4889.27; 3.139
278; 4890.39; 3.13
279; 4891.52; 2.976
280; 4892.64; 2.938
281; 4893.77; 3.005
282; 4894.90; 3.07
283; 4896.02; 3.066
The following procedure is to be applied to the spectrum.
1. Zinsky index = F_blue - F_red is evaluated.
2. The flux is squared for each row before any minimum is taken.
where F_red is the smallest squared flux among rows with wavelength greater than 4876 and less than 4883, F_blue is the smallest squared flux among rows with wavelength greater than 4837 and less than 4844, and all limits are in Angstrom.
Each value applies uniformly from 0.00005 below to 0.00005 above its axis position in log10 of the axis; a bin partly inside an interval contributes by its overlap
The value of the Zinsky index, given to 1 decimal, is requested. 1.8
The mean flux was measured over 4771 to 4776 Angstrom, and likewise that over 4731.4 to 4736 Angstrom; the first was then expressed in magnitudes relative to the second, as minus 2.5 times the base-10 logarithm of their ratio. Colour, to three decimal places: -0.017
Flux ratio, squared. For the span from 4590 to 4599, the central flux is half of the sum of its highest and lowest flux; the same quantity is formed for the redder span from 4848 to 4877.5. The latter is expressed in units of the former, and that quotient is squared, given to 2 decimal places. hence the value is 0.92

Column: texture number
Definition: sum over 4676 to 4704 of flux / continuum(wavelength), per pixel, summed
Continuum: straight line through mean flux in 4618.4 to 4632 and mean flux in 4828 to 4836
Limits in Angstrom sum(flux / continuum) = 25.0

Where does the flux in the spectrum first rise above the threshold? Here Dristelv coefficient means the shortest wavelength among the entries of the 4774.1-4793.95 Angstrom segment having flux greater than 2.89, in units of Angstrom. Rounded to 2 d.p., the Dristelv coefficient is 4774.67 Angstrom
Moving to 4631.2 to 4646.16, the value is 4631.73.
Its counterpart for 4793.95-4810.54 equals 4794.50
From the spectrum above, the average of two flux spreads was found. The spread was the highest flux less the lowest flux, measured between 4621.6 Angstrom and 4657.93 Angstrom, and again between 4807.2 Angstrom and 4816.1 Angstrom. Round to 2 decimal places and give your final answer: 0.30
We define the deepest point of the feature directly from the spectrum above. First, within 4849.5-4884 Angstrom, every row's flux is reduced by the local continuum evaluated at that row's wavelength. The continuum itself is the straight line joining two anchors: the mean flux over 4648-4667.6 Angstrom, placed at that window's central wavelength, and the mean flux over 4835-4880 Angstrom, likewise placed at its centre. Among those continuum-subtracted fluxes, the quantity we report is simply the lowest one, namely -0.45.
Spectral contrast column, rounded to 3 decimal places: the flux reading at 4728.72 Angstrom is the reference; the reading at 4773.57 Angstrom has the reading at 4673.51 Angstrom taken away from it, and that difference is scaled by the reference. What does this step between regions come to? 0.092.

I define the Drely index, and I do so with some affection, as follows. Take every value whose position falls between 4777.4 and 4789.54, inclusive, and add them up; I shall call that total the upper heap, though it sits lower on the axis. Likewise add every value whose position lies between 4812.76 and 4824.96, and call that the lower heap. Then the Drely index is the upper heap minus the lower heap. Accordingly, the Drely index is -2.07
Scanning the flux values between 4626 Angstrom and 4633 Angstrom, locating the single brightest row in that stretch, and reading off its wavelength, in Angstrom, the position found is 4628.54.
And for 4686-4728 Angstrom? 4694.01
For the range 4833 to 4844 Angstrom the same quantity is 4842.21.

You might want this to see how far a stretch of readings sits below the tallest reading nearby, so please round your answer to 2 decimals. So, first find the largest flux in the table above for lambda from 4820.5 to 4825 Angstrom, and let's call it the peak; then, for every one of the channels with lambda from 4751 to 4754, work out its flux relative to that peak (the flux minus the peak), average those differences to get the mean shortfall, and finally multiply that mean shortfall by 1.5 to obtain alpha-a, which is -0.16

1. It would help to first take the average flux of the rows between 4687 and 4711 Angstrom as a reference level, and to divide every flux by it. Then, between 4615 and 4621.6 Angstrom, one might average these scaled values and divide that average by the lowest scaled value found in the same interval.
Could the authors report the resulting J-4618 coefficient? 1.06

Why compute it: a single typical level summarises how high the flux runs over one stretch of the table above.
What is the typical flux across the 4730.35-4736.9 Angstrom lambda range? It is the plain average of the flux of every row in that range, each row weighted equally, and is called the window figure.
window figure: 2.85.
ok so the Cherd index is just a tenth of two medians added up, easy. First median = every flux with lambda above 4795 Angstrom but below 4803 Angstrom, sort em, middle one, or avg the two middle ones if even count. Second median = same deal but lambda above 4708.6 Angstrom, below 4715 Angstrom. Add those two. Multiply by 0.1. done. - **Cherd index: 0.619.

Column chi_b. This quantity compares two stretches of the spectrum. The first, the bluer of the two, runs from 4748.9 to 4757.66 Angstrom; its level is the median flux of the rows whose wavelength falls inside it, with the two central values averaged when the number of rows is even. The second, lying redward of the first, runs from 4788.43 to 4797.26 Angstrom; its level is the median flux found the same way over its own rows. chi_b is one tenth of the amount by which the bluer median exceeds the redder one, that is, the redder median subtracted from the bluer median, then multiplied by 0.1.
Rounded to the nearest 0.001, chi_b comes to -0.004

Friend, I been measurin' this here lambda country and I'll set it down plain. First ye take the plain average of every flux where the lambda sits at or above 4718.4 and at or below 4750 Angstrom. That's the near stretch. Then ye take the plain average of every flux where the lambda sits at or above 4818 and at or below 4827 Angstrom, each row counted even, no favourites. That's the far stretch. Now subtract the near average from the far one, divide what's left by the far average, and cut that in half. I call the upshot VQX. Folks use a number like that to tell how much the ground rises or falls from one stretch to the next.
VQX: 0.015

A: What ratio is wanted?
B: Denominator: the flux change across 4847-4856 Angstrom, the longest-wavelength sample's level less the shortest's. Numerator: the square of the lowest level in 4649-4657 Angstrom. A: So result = 25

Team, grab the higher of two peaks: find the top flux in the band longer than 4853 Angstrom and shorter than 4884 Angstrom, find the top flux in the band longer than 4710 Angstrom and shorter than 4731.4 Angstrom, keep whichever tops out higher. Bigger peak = 3.12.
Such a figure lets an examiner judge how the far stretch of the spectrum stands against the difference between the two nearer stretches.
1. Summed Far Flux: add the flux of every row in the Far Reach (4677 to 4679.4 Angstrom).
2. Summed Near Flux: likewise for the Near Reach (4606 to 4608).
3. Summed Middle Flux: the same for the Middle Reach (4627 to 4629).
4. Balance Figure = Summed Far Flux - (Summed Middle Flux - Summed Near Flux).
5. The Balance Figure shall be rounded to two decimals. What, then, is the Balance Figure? 5.54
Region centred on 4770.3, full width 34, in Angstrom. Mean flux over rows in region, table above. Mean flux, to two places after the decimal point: 2.96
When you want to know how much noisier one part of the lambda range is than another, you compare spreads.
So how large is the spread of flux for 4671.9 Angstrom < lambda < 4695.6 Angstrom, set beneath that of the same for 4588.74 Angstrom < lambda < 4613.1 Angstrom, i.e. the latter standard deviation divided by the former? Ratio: 1.0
